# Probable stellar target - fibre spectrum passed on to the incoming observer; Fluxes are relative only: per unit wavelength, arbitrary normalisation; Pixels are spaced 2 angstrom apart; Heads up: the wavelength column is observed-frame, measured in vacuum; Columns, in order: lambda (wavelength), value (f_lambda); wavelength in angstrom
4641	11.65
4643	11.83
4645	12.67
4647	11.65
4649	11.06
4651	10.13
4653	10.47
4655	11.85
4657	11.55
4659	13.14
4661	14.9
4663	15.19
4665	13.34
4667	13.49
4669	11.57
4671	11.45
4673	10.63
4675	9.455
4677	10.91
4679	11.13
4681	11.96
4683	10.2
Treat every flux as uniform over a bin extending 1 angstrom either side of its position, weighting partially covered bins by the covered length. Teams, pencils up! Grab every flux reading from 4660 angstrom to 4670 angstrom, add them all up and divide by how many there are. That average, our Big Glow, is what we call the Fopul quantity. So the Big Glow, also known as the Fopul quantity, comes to 13.7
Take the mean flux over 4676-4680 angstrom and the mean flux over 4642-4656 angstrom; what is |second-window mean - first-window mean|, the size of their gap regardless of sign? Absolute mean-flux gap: 0.4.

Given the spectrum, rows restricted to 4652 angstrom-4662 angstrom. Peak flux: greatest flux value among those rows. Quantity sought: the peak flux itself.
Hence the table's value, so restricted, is 14.9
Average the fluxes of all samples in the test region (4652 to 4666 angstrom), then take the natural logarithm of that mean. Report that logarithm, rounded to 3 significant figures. 2.56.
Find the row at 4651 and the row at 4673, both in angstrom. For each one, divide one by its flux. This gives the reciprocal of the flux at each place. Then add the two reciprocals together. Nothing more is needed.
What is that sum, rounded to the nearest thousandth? 0.193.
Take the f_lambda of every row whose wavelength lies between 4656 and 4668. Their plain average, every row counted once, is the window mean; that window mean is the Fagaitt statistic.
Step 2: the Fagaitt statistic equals 13.6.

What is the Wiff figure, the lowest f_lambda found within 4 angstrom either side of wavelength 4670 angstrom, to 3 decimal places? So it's 10.630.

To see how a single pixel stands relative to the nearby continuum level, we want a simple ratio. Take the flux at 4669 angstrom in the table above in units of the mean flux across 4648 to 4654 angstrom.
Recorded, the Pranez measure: 1.1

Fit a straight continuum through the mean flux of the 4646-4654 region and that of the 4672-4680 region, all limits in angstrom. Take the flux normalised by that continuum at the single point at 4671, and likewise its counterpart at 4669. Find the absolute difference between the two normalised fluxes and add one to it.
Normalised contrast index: 1.01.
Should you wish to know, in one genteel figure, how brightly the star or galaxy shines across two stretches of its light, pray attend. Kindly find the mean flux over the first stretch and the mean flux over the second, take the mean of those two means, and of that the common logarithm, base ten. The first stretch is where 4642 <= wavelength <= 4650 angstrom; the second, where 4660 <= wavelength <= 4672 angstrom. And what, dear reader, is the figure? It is 1.10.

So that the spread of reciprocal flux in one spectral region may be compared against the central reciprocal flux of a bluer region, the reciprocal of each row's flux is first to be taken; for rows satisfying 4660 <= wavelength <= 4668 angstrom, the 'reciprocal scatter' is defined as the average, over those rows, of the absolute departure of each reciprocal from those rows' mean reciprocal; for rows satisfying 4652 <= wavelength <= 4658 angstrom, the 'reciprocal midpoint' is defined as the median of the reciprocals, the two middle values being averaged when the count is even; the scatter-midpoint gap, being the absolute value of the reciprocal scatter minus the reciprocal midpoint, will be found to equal 0.0825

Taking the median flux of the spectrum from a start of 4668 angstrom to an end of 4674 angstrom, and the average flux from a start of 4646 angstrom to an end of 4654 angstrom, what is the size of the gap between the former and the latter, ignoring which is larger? 0.6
